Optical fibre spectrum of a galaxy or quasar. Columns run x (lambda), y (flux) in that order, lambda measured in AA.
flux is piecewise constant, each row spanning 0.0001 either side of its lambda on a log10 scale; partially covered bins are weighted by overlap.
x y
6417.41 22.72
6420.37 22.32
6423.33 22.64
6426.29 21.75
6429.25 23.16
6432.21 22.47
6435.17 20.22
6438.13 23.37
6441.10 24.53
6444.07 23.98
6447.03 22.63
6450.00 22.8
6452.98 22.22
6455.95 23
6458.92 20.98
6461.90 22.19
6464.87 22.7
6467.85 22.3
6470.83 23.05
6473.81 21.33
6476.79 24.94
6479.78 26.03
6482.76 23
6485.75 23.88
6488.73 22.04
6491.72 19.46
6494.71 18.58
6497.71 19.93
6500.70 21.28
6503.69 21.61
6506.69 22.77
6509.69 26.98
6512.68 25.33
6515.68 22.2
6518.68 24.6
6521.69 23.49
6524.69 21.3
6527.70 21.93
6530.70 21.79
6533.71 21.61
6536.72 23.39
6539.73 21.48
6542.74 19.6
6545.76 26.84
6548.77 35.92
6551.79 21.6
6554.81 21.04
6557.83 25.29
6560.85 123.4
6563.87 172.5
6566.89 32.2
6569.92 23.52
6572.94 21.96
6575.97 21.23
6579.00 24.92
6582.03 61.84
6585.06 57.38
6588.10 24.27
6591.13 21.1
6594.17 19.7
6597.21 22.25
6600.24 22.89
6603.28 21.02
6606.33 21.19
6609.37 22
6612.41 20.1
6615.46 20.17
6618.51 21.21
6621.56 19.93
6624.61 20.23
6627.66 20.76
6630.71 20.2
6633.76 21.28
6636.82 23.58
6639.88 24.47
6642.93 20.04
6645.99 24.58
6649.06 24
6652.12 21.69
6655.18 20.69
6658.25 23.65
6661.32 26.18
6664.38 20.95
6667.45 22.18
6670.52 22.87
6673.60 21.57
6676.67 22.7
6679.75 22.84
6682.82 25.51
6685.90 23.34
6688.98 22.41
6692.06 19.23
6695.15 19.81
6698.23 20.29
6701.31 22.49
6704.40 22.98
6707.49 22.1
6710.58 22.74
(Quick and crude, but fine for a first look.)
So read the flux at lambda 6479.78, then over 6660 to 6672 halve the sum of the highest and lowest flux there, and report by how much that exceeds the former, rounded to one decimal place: -2.5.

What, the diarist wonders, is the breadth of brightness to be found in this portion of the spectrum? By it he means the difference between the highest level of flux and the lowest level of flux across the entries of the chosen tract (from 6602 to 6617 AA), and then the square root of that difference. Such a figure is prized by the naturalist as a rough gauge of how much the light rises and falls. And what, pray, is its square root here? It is 1.38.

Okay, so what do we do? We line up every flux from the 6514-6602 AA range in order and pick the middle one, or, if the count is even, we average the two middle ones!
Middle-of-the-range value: 22.9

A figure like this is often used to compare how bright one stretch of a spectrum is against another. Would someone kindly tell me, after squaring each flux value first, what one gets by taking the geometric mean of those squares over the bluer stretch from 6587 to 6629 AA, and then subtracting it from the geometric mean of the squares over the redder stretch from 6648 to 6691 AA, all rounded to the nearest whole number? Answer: 74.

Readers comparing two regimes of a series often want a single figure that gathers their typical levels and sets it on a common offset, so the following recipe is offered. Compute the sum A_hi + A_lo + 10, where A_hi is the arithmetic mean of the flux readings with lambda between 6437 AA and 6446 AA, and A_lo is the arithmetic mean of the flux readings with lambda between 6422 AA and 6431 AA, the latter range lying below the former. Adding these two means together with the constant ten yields 56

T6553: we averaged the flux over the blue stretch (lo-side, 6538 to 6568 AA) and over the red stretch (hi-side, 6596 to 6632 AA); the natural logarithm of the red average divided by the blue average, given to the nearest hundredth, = -0.87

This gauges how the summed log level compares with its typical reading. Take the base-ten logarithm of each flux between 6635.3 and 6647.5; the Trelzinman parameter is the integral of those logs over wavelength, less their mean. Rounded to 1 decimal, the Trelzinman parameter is 15.3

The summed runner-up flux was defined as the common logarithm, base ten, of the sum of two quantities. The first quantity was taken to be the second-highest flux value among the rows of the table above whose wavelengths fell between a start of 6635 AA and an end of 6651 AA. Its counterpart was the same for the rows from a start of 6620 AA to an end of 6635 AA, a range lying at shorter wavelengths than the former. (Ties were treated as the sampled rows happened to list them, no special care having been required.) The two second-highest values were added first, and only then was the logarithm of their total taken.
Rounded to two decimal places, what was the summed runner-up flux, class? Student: 1.66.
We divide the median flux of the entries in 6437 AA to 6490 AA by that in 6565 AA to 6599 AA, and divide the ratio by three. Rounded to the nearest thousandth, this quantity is 0.325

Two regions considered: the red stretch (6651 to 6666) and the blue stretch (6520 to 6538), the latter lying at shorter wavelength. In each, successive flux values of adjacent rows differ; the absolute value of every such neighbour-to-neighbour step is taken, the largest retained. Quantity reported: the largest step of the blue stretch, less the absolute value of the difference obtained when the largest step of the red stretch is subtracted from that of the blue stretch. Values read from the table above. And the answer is -1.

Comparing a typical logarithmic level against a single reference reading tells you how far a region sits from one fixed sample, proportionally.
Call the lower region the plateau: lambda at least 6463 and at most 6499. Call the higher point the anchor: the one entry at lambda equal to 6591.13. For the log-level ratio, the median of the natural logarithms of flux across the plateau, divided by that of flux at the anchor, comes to 1.021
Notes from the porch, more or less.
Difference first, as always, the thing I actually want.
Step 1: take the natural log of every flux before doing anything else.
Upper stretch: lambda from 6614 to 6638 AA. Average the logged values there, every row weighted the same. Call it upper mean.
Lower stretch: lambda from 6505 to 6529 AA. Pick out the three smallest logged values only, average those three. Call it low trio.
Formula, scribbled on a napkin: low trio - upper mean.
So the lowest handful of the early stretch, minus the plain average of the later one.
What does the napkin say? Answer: 0.04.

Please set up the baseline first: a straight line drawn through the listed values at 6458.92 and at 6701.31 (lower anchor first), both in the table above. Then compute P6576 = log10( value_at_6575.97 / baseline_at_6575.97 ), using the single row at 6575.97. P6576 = -0.010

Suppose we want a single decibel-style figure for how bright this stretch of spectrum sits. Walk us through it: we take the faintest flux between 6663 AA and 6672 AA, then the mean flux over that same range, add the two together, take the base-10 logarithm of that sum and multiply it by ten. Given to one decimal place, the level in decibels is 16.3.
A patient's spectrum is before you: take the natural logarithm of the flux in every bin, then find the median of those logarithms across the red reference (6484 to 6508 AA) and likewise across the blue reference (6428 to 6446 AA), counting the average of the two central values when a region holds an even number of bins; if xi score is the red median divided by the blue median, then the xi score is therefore 0.97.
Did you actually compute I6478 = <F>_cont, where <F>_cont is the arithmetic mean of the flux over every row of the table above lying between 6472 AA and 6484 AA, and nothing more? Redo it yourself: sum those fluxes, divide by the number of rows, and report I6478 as 23.8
